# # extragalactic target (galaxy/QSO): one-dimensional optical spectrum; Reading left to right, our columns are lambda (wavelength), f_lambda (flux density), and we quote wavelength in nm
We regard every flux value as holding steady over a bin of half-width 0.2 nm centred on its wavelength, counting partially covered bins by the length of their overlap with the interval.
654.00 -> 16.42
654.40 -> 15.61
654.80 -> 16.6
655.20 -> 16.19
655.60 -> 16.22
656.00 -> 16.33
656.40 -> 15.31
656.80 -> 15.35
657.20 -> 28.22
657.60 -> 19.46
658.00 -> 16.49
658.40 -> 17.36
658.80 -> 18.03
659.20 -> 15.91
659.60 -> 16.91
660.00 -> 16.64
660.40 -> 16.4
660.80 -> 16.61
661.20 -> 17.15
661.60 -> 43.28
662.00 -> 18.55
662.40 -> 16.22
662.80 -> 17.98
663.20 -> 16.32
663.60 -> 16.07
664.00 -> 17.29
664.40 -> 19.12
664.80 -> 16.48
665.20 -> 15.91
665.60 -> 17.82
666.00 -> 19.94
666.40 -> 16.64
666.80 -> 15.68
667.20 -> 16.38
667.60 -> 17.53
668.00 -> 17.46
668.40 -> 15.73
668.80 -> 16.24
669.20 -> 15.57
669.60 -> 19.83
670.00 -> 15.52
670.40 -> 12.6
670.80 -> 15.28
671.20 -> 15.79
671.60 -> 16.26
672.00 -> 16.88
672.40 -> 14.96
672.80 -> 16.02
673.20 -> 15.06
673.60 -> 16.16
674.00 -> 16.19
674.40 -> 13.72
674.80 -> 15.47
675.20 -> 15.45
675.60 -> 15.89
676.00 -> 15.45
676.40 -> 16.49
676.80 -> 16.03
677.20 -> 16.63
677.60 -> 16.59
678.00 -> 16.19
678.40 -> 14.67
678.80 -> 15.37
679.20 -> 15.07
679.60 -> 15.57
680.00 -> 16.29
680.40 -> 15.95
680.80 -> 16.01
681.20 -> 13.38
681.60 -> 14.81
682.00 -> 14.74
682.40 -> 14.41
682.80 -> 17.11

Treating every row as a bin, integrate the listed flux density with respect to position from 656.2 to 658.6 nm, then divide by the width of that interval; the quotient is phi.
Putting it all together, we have 18.7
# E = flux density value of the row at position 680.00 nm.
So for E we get 16.29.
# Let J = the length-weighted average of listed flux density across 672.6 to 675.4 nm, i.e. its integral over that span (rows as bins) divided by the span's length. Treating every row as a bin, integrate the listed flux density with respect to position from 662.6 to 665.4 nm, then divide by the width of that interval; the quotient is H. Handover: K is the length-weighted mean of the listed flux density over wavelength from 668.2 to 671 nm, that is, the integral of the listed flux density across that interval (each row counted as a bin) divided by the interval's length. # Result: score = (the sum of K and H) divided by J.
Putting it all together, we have 2.13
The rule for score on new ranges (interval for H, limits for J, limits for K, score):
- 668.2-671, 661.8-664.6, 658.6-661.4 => 1.88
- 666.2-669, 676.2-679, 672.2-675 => 1.99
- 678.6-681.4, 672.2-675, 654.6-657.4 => 2.16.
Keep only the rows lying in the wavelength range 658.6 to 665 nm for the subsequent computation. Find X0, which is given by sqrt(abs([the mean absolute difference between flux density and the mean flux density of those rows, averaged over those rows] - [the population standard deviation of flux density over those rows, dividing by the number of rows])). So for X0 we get 1.81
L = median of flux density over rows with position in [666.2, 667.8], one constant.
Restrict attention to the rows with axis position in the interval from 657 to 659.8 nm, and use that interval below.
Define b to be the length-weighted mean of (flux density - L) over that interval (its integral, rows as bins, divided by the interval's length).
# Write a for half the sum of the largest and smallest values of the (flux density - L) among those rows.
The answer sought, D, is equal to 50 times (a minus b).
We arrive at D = 158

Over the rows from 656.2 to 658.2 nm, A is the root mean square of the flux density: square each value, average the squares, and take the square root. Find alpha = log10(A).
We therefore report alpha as 1.29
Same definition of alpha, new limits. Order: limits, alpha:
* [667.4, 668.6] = 1.23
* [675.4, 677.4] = 1.21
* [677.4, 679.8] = 1.19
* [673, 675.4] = 1.19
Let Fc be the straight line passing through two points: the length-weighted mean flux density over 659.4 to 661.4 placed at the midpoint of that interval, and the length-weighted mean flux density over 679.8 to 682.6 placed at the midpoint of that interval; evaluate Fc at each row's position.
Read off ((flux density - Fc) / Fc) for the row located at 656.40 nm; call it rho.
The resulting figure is -0.10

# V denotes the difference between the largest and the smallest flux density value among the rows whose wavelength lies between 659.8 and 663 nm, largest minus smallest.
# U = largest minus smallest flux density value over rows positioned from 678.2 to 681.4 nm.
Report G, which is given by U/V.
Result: 0.11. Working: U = 2.9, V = 27.1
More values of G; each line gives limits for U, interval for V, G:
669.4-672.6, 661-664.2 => 0.27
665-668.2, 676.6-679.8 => 2.17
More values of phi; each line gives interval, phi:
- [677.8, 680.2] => 15.5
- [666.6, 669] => 16.5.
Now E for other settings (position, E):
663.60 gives 16.07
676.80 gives 16.03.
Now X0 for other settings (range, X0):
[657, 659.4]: 1.05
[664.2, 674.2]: 0.66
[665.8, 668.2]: 0.56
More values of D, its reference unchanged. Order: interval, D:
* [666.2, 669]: 4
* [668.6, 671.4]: 19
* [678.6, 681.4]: -27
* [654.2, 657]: 1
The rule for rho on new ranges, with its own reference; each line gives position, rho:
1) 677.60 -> 0.08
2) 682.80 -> 0.14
